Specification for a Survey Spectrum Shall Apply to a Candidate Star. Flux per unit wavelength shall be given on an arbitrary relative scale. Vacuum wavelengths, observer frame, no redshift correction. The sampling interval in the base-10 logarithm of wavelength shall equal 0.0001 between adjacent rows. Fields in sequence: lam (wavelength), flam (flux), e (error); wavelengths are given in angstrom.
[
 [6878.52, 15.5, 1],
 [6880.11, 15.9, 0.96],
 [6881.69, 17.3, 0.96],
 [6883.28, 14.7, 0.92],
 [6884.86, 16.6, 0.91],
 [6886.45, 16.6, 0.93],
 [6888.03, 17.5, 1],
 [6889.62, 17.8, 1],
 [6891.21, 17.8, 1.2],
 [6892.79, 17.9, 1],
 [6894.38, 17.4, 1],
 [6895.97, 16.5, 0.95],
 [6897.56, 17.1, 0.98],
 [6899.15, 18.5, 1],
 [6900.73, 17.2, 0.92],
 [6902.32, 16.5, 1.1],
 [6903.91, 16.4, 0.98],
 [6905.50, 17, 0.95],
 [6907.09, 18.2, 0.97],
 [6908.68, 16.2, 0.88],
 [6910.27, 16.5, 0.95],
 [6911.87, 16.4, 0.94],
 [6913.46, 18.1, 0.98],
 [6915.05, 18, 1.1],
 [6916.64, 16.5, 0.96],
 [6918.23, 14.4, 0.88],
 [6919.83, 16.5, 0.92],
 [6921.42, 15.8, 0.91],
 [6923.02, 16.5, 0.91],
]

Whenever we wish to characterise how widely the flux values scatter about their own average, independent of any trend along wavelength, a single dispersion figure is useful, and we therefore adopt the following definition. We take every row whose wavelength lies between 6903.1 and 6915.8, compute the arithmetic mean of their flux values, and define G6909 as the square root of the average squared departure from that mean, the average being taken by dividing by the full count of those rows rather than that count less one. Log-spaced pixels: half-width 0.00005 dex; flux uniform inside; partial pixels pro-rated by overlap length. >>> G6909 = 0.80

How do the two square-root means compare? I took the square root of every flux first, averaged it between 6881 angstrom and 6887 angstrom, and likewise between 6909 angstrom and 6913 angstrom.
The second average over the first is 1.01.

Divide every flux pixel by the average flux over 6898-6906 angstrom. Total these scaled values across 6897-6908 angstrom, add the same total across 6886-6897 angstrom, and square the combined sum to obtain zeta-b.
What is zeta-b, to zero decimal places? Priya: 200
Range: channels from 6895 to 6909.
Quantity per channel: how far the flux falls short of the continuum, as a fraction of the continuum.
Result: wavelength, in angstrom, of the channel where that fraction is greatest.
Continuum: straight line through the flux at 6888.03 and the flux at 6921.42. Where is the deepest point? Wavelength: 6895.97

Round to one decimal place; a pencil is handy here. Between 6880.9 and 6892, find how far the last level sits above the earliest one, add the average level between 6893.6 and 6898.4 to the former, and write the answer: 17.5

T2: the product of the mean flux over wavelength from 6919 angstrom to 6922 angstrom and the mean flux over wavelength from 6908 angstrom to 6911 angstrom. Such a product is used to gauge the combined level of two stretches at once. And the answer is 264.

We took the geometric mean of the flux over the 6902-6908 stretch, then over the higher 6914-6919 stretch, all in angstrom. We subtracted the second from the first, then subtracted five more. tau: -4.22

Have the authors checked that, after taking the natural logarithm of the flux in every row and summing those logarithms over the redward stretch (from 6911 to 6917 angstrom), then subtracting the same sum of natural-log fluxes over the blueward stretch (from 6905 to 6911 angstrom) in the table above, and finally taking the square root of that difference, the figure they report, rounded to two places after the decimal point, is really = 0.25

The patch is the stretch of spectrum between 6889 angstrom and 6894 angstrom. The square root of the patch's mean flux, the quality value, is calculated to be 4.22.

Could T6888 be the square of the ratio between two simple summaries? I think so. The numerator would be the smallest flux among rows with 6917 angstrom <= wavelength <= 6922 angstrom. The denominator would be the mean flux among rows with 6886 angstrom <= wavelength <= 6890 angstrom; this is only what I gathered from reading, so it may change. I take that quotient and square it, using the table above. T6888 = 0.69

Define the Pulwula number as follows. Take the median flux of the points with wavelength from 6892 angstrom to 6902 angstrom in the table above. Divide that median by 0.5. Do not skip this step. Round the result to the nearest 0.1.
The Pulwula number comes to 34.6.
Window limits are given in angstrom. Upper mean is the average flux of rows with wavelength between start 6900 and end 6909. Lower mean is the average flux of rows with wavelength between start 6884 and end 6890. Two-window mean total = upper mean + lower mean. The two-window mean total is 34.0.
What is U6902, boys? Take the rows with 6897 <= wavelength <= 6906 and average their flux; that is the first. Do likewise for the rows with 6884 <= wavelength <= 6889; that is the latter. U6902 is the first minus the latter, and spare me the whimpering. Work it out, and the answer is 0.22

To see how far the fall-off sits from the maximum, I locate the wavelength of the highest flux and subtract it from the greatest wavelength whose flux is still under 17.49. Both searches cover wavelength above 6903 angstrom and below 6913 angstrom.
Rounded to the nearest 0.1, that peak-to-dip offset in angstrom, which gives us 4.8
